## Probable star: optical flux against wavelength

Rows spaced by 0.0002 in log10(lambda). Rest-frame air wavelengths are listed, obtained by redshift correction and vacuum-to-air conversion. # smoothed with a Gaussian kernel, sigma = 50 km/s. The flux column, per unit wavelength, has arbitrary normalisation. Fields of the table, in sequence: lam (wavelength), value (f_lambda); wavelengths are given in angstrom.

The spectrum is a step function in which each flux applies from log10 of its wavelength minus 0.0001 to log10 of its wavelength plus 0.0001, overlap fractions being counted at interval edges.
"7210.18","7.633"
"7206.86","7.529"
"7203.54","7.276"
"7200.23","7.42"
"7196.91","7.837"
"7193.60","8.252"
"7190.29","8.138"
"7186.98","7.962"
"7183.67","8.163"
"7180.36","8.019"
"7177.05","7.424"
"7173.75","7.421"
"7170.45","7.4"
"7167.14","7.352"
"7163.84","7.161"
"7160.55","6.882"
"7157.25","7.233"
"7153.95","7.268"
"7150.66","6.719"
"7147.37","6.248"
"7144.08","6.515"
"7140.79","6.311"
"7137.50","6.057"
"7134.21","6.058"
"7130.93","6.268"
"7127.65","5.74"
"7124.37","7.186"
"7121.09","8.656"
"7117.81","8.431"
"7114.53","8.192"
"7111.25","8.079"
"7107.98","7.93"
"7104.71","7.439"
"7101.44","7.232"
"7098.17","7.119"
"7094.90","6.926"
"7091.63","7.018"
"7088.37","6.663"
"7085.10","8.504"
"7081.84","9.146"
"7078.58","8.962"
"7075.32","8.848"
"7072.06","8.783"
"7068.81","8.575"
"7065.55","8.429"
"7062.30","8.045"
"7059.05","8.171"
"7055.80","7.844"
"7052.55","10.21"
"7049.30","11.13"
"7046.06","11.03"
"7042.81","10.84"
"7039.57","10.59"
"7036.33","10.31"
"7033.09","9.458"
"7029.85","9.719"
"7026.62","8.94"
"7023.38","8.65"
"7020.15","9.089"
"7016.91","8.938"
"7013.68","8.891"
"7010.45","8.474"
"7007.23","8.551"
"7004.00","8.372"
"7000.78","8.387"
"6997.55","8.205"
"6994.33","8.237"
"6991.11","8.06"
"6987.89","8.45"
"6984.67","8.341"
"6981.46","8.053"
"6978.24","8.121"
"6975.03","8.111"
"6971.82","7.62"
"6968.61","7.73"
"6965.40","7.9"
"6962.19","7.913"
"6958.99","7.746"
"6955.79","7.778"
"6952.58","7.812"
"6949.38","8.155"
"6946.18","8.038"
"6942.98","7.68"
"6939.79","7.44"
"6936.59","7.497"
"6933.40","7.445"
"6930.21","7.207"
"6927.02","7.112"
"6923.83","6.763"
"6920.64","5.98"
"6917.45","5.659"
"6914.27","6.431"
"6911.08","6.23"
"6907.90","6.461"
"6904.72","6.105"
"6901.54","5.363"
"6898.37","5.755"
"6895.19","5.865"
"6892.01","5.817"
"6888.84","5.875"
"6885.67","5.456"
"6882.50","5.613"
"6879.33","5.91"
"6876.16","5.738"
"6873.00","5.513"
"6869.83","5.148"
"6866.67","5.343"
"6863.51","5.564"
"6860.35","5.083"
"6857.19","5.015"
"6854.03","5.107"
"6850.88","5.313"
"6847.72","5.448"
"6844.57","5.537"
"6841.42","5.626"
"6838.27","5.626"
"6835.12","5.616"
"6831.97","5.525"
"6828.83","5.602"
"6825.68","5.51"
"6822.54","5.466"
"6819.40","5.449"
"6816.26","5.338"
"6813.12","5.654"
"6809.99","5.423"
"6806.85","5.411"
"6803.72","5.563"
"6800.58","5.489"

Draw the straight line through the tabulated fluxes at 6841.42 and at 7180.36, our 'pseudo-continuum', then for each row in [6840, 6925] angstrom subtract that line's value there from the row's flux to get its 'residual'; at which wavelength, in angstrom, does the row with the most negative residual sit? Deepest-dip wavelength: 6857.19 angstrom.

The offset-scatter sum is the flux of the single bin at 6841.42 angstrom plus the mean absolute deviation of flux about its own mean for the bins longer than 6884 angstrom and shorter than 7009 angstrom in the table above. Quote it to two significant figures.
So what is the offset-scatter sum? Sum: 6.5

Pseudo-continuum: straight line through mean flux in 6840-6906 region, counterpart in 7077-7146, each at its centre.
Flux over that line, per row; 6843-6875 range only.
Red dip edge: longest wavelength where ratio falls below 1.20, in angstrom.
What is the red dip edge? 6873.00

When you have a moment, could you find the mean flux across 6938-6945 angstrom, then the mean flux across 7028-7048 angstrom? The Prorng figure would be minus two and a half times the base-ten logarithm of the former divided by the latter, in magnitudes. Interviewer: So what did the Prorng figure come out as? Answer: 0.3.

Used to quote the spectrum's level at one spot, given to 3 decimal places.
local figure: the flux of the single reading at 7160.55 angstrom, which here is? 6.882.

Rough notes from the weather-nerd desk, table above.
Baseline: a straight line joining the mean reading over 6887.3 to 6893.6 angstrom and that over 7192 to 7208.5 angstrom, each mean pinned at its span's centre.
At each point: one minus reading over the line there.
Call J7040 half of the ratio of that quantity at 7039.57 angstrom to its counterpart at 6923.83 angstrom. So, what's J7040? 2.4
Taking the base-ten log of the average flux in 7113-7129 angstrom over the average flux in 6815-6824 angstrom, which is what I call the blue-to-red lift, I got 0.15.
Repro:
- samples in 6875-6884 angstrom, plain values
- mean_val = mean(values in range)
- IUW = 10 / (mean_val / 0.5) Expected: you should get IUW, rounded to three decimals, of 0.869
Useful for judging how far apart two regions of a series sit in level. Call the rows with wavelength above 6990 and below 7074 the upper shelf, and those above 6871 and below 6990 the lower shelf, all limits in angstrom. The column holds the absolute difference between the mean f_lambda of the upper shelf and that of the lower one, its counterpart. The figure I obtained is 2.14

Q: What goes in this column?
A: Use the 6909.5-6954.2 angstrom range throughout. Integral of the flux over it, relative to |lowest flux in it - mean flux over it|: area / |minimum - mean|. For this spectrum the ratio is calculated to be 220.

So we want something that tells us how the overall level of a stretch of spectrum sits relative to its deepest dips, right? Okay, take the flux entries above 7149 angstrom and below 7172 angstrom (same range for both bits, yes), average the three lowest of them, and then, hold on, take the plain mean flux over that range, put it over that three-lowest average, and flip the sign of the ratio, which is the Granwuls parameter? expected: -1.03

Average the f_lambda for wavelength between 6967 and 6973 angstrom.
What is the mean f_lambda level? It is 7.7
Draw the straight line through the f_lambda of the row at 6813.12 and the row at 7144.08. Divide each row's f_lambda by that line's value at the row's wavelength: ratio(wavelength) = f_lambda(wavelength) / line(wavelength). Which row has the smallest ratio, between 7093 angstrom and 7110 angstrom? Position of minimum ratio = 7094.90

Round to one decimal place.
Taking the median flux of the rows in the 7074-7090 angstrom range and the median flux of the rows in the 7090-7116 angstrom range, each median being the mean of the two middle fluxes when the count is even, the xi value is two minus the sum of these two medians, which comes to -14.2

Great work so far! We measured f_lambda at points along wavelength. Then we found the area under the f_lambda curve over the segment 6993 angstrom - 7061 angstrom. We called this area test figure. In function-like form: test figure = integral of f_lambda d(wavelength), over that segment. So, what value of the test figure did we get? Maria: 628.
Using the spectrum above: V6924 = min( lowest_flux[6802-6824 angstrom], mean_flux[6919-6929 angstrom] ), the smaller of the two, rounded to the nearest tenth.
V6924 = 5.3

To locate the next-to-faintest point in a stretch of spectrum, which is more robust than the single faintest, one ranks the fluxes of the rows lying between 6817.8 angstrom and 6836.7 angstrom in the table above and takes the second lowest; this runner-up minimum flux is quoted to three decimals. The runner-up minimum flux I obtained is 5.466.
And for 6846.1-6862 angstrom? 5.083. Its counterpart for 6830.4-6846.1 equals 5.537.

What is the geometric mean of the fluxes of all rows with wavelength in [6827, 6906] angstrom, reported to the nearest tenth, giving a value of 5.5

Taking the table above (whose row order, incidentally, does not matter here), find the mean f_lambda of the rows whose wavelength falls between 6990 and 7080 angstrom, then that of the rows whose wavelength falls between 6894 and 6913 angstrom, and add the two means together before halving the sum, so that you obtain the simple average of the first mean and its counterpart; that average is 7.5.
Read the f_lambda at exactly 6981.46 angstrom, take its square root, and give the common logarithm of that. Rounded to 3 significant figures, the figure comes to 0.453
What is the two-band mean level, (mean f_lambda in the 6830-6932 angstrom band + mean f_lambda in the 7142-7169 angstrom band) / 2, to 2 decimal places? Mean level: 6.35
